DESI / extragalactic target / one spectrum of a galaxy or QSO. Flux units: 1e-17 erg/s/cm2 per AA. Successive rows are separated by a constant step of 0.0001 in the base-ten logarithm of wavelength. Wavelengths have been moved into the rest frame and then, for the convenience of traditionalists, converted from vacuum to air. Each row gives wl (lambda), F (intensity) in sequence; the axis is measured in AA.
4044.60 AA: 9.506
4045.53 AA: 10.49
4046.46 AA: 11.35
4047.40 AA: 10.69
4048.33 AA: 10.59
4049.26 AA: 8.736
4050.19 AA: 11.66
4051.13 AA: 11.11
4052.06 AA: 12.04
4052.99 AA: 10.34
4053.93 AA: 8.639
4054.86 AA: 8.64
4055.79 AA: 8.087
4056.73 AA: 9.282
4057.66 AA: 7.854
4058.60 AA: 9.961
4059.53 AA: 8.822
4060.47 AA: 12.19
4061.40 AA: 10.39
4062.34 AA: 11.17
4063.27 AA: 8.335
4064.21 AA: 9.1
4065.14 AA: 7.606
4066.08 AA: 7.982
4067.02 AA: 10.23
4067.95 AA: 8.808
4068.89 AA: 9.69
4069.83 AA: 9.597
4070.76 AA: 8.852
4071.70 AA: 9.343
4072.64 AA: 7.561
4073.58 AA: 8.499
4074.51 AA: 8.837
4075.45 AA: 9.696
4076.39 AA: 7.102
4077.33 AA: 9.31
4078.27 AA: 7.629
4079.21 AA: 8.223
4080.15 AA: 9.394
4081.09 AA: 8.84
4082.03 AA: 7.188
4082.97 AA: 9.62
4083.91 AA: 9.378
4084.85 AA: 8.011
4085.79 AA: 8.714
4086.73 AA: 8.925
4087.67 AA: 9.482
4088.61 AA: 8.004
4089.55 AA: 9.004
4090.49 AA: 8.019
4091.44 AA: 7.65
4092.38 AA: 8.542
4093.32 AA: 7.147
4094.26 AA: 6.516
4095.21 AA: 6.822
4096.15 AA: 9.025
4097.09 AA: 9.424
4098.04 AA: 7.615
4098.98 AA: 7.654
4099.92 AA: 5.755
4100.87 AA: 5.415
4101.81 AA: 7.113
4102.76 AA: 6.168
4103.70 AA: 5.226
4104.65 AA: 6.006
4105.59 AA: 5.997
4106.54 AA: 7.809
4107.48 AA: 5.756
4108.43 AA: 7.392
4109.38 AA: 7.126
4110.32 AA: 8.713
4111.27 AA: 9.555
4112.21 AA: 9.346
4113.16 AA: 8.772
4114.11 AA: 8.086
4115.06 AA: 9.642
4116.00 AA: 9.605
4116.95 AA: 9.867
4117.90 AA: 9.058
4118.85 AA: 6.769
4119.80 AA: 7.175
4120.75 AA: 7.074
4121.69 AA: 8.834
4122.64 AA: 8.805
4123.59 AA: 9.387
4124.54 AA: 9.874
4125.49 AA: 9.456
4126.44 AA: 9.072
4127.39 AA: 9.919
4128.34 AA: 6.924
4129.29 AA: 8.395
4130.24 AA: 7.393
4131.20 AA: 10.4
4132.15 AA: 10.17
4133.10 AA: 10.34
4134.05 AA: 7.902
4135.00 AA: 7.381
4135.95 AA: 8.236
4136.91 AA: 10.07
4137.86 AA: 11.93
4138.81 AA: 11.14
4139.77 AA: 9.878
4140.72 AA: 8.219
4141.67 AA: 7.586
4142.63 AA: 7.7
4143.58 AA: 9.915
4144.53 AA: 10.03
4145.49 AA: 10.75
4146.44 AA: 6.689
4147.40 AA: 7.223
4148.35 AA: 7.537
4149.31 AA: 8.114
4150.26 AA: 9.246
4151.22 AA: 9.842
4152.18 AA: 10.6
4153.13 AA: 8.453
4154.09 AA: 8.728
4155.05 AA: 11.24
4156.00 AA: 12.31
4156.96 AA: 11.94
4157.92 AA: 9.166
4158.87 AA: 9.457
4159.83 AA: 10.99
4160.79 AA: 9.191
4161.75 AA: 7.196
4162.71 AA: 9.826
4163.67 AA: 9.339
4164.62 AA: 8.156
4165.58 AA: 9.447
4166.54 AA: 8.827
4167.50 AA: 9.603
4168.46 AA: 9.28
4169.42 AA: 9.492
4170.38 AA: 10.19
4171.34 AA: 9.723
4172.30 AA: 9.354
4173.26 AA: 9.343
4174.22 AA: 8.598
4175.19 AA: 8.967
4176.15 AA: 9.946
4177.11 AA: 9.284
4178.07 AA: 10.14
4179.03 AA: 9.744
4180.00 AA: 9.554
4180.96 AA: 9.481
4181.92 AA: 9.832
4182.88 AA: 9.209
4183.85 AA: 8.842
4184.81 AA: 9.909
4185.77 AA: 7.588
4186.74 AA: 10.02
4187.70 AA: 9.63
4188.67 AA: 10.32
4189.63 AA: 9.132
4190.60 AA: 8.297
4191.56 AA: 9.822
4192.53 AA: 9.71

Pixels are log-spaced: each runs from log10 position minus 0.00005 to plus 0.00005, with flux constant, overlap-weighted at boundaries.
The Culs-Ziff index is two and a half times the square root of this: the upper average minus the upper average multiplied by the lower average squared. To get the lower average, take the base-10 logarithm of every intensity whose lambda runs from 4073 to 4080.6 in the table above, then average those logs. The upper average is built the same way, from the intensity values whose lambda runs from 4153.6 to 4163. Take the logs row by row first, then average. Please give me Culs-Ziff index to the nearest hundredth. 0.91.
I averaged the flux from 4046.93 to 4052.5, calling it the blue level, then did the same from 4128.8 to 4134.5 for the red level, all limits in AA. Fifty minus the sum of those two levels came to 30.1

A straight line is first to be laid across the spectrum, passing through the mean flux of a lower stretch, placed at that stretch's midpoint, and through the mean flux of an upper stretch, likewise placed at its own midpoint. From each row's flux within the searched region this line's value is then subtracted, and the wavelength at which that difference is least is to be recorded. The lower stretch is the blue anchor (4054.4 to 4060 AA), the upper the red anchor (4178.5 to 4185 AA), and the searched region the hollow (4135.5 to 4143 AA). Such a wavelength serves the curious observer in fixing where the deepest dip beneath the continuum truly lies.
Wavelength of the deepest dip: 4141.67 AA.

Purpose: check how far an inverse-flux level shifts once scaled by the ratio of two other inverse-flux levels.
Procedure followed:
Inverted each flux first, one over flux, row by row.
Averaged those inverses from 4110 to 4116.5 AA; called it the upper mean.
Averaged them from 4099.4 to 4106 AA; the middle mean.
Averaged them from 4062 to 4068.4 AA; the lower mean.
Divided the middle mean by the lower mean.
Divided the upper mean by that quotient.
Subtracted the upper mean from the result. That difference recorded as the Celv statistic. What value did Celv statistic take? -0.037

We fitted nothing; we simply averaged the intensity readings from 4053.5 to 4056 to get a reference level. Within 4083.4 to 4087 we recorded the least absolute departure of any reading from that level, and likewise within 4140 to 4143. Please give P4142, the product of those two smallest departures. 0.06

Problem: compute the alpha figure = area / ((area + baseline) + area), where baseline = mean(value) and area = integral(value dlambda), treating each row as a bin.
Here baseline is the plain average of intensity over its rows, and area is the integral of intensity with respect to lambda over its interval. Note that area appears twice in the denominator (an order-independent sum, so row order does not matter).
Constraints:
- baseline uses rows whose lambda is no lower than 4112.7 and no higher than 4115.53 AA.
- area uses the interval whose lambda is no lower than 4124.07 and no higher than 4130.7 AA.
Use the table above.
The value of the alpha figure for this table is 0.46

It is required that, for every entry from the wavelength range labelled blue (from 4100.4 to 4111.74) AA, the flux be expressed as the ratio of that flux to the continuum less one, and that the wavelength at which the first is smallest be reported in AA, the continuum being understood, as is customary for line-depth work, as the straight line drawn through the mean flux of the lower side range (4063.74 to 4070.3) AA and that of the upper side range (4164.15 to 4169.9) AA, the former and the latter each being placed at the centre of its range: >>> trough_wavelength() 4103.70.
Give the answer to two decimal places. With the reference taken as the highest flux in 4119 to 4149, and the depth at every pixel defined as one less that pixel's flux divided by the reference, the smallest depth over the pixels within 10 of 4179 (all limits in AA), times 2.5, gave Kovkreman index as 0.34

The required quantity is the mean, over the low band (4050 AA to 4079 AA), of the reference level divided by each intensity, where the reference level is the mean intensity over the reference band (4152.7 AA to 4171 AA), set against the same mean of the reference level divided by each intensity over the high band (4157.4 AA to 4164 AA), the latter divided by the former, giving 0.99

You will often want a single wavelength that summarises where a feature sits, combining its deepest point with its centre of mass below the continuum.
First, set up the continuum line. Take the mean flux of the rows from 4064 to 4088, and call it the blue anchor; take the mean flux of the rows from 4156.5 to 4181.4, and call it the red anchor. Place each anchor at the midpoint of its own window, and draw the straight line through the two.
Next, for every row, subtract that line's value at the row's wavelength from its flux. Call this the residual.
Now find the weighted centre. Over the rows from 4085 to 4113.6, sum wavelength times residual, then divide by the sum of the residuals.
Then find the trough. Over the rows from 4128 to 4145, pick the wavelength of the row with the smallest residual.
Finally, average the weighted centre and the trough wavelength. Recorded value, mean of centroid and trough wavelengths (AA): 4114.9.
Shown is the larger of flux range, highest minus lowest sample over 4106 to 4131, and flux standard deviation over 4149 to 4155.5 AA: 4.2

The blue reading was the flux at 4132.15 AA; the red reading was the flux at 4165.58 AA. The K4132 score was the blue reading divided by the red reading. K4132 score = 1.1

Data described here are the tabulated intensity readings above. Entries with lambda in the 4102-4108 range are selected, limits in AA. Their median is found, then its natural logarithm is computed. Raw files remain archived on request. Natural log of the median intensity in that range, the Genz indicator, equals 1.79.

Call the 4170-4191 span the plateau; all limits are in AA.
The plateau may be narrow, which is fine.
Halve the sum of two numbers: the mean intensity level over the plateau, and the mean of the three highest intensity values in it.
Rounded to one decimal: 9.8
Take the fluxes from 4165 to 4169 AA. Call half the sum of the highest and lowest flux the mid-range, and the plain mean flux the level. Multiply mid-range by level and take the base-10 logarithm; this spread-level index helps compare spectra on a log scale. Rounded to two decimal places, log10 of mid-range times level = 1.93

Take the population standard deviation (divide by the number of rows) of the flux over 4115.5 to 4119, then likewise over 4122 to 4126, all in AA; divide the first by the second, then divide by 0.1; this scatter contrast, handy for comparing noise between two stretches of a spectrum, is 32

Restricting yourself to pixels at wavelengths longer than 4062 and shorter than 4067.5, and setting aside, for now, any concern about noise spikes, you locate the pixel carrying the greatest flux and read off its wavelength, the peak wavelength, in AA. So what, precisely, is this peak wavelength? 4062.34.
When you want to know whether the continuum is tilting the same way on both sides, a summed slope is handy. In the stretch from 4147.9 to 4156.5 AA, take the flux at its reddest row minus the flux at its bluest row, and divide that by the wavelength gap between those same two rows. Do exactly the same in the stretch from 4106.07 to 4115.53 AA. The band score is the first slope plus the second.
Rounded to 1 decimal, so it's 0.8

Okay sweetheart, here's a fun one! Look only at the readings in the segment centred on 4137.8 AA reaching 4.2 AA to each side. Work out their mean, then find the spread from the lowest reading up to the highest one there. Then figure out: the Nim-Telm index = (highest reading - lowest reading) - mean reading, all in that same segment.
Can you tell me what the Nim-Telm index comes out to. -4.6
